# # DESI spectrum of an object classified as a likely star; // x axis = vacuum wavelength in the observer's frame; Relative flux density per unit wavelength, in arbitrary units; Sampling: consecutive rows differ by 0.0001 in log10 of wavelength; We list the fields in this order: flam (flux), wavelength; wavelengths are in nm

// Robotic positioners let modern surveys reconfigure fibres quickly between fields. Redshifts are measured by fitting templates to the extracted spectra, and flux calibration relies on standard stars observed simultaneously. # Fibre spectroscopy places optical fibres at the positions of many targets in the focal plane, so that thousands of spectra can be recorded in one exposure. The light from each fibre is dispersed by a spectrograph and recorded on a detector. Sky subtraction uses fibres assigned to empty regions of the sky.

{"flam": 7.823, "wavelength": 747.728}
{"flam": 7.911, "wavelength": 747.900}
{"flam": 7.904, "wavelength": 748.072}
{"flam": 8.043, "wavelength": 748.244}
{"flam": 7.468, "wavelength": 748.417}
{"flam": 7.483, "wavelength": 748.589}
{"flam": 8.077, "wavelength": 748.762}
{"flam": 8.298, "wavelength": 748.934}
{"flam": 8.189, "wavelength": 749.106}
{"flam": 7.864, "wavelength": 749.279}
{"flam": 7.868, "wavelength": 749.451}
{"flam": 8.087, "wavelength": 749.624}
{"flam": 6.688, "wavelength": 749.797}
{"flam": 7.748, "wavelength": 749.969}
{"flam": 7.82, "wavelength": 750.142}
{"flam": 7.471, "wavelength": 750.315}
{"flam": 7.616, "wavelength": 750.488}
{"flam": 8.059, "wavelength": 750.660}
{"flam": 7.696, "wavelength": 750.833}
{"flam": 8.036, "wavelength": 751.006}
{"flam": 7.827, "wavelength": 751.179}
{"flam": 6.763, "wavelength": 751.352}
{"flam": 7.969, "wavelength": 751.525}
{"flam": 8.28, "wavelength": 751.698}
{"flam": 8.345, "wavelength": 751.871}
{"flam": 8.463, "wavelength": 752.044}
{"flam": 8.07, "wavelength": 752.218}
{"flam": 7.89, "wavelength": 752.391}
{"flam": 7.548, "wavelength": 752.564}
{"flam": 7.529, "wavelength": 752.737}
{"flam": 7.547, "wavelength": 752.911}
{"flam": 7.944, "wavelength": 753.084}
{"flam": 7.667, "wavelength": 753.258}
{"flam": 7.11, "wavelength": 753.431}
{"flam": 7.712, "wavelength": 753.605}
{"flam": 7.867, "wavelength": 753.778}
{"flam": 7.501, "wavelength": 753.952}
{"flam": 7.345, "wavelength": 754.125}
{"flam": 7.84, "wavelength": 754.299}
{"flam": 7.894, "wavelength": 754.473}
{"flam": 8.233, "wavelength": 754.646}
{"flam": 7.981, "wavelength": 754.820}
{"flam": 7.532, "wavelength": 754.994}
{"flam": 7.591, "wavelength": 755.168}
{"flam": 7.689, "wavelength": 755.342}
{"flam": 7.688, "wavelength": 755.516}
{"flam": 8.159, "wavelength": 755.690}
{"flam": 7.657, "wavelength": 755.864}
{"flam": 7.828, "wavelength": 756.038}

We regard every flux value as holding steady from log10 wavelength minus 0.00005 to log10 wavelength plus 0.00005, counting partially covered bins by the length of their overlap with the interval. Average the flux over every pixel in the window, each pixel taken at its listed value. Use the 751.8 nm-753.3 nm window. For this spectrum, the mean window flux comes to 7.89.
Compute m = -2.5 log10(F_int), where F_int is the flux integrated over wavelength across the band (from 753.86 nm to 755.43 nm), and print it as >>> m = -2.71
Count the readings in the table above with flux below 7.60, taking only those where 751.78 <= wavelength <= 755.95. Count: 8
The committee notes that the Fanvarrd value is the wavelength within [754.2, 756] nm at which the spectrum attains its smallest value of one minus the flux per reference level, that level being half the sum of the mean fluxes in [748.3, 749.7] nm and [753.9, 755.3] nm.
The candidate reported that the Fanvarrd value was 754.646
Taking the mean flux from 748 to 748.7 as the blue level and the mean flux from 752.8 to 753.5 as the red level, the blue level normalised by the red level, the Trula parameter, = 1.02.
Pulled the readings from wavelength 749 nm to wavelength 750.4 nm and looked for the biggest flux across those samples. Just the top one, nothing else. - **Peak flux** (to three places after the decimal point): 8.189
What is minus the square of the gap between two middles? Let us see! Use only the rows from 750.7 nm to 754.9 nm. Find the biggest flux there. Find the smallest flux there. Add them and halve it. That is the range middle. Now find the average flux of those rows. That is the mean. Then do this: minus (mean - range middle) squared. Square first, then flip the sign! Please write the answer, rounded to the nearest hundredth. -0.03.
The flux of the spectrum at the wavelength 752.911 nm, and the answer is 7.547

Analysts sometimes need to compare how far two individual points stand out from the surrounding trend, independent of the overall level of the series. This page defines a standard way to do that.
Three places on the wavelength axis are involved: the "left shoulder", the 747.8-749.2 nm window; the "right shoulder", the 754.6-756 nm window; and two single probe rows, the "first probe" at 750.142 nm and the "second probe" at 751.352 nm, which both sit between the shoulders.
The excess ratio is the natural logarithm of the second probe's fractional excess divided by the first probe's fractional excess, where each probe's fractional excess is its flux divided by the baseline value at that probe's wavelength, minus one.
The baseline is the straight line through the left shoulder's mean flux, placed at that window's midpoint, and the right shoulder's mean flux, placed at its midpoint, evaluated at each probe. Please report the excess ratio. 2.7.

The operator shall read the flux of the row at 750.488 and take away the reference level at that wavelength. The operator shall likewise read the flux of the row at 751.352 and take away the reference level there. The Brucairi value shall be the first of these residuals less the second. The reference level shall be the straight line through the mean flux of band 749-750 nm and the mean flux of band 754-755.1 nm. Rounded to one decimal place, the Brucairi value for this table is 0.9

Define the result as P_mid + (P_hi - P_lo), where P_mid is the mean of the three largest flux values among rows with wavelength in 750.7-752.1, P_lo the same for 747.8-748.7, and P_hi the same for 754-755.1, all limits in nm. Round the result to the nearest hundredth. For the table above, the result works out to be 8.45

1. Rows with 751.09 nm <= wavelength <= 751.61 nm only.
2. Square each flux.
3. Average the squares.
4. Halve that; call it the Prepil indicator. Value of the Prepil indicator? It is 28.4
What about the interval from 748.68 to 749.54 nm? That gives 32.5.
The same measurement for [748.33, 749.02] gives 30.7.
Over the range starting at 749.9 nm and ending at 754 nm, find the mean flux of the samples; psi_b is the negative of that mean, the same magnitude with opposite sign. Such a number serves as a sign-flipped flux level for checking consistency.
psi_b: -7.77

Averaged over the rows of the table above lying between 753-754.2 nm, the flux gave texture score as 7.59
